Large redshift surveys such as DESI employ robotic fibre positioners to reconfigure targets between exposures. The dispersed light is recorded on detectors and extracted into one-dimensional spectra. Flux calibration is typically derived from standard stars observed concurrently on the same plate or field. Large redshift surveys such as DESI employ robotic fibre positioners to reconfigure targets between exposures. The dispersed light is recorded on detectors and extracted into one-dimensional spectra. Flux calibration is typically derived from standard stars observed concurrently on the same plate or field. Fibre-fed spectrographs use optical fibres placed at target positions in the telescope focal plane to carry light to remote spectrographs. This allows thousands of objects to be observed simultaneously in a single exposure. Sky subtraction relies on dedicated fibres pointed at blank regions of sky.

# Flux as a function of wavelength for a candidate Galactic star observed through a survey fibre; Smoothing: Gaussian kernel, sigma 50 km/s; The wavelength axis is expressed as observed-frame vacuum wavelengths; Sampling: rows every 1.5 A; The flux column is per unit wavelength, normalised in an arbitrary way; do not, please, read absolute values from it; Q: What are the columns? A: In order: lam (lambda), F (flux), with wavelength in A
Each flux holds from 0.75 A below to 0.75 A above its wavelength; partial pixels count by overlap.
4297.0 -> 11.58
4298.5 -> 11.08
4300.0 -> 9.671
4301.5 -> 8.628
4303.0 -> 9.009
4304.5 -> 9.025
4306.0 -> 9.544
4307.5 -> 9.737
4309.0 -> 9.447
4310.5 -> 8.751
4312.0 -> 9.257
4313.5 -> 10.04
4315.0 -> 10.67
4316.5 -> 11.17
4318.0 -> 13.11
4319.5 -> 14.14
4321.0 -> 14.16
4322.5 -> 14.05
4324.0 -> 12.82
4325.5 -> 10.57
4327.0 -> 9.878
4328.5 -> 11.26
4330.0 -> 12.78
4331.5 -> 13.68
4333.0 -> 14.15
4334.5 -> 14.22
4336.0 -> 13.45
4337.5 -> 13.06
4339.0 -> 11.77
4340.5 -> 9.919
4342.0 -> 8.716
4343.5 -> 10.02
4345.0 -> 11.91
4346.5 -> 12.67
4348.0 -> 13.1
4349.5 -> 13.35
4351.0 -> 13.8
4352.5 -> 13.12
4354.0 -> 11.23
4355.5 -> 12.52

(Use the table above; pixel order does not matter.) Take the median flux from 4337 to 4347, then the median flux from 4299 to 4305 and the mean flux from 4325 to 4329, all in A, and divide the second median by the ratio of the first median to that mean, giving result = 8.1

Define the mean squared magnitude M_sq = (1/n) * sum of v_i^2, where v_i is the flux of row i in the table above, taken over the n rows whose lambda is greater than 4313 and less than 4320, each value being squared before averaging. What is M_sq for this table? 142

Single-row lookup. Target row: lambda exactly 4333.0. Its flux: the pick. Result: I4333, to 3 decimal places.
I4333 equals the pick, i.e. 14.150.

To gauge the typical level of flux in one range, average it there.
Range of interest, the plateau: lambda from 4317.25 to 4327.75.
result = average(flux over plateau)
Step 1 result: 12.7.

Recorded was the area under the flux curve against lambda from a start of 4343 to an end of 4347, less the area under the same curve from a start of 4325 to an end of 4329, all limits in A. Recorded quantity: 4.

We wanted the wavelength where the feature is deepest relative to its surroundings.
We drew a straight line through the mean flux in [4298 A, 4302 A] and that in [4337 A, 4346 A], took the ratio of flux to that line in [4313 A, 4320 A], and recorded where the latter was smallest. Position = 4313.5 A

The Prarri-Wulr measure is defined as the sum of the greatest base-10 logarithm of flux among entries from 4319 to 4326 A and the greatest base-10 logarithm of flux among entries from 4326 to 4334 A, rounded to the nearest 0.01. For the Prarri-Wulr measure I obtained 2.30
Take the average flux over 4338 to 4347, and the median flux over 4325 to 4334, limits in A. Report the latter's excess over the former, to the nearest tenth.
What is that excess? 1.2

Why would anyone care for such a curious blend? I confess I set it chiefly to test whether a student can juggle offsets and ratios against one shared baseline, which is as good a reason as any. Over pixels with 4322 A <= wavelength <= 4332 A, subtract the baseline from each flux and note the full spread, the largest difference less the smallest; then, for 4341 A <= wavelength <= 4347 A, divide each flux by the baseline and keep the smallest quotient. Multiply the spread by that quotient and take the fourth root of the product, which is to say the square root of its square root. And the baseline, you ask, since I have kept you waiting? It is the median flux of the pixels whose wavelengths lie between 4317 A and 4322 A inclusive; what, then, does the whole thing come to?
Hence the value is 1.27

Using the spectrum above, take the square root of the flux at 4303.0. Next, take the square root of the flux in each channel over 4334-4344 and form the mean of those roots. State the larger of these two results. 3.39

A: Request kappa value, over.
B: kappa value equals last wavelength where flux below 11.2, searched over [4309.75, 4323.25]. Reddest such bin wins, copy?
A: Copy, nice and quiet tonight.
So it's 4316.5 A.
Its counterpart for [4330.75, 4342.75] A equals 4342.0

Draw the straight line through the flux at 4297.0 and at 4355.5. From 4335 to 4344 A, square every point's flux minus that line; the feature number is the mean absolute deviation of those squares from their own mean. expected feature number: 3.5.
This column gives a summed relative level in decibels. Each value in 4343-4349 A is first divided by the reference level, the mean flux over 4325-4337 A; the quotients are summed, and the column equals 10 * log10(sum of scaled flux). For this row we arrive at 5.8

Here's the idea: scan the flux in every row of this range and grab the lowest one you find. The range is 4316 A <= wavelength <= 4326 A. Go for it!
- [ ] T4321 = 10.57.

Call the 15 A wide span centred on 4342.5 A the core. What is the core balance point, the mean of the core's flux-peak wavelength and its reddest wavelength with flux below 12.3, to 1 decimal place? 4340.5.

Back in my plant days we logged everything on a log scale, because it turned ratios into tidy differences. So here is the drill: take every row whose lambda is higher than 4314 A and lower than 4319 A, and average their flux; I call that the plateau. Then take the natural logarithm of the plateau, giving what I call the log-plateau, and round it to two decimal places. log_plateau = 2.46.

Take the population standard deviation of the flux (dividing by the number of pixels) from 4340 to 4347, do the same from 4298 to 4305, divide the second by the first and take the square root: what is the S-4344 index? 0.8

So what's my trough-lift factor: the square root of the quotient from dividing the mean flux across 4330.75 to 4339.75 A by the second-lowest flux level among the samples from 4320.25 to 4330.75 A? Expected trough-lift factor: 1.13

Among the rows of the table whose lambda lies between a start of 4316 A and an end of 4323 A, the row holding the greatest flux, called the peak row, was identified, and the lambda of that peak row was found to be 4321.0 A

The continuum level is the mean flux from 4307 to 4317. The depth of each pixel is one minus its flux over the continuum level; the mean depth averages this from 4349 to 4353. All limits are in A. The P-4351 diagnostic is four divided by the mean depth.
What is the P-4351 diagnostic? -11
